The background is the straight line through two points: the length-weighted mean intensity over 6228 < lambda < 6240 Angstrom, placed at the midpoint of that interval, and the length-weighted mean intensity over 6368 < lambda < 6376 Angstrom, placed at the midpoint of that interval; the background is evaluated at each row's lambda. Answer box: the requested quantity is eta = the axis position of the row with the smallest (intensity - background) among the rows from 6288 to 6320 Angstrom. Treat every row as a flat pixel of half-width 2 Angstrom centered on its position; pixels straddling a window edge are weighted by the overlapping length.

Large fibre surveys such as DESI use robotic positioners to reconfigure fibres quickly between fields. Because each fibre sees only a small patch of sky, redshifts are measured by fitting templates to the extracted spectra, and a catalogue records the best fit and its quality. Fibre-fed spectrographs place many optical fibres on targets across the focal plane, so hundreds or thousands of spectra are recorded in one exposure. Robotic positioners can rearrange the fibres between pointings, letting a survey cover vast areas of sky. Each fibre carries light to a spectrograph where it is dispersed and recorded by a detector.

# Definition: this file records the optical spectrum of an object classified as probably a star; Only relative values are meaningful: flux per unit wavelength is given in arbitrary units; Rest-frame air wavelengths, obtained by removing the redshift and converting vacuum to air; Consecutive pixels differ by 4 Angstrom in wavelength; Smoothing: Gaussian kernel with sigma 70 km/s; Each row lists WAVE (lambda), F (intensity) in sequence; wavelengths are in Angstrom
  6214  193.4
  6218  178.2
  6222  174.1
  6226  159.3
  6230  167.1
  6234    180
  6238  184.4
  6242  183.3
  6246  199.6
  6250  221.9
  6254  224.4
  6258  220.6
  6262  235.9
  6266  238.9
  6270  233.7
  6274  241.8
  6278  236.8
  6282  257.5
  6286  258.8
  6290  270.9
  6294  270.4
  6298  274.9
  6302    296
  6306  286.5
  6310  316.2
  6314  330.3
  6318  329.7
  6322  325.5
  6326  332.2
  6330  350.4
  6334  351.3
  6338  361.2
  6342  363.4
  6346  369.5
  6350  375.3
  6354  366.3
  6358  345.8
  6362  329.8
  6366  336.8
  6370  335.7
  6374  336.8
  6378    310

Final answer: 6298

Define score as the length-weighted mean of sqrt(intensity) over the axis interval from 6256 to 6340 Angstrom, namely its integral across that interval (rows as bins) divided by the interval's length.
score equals 16.9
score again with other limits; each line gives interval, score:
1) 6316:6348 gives 18.6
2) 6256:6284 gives 15.4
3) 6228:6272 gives 14.4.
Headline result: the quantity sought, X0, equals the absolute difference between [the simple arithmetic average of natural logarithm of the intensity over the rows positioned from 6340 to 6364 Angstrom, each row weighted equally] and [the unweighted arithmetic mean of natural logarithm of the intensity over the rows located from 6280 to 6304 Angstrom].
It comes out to 0.28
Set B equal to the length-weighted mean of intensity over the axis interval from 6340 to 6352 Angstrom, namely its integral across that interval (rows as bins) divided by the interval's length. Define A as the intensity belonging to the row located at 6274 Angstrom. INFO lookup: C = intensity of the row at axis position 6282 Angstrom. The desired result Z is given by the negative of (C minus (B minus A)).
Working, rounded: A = 241.8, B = 369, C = 257.5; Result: -130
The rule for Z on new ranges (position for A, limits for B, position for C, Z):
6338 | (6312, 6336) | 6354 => -391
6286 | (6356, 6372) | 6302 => -218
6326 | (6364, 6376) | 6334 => -347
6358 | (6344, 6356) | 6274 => -217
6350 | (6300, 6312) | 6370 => -411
